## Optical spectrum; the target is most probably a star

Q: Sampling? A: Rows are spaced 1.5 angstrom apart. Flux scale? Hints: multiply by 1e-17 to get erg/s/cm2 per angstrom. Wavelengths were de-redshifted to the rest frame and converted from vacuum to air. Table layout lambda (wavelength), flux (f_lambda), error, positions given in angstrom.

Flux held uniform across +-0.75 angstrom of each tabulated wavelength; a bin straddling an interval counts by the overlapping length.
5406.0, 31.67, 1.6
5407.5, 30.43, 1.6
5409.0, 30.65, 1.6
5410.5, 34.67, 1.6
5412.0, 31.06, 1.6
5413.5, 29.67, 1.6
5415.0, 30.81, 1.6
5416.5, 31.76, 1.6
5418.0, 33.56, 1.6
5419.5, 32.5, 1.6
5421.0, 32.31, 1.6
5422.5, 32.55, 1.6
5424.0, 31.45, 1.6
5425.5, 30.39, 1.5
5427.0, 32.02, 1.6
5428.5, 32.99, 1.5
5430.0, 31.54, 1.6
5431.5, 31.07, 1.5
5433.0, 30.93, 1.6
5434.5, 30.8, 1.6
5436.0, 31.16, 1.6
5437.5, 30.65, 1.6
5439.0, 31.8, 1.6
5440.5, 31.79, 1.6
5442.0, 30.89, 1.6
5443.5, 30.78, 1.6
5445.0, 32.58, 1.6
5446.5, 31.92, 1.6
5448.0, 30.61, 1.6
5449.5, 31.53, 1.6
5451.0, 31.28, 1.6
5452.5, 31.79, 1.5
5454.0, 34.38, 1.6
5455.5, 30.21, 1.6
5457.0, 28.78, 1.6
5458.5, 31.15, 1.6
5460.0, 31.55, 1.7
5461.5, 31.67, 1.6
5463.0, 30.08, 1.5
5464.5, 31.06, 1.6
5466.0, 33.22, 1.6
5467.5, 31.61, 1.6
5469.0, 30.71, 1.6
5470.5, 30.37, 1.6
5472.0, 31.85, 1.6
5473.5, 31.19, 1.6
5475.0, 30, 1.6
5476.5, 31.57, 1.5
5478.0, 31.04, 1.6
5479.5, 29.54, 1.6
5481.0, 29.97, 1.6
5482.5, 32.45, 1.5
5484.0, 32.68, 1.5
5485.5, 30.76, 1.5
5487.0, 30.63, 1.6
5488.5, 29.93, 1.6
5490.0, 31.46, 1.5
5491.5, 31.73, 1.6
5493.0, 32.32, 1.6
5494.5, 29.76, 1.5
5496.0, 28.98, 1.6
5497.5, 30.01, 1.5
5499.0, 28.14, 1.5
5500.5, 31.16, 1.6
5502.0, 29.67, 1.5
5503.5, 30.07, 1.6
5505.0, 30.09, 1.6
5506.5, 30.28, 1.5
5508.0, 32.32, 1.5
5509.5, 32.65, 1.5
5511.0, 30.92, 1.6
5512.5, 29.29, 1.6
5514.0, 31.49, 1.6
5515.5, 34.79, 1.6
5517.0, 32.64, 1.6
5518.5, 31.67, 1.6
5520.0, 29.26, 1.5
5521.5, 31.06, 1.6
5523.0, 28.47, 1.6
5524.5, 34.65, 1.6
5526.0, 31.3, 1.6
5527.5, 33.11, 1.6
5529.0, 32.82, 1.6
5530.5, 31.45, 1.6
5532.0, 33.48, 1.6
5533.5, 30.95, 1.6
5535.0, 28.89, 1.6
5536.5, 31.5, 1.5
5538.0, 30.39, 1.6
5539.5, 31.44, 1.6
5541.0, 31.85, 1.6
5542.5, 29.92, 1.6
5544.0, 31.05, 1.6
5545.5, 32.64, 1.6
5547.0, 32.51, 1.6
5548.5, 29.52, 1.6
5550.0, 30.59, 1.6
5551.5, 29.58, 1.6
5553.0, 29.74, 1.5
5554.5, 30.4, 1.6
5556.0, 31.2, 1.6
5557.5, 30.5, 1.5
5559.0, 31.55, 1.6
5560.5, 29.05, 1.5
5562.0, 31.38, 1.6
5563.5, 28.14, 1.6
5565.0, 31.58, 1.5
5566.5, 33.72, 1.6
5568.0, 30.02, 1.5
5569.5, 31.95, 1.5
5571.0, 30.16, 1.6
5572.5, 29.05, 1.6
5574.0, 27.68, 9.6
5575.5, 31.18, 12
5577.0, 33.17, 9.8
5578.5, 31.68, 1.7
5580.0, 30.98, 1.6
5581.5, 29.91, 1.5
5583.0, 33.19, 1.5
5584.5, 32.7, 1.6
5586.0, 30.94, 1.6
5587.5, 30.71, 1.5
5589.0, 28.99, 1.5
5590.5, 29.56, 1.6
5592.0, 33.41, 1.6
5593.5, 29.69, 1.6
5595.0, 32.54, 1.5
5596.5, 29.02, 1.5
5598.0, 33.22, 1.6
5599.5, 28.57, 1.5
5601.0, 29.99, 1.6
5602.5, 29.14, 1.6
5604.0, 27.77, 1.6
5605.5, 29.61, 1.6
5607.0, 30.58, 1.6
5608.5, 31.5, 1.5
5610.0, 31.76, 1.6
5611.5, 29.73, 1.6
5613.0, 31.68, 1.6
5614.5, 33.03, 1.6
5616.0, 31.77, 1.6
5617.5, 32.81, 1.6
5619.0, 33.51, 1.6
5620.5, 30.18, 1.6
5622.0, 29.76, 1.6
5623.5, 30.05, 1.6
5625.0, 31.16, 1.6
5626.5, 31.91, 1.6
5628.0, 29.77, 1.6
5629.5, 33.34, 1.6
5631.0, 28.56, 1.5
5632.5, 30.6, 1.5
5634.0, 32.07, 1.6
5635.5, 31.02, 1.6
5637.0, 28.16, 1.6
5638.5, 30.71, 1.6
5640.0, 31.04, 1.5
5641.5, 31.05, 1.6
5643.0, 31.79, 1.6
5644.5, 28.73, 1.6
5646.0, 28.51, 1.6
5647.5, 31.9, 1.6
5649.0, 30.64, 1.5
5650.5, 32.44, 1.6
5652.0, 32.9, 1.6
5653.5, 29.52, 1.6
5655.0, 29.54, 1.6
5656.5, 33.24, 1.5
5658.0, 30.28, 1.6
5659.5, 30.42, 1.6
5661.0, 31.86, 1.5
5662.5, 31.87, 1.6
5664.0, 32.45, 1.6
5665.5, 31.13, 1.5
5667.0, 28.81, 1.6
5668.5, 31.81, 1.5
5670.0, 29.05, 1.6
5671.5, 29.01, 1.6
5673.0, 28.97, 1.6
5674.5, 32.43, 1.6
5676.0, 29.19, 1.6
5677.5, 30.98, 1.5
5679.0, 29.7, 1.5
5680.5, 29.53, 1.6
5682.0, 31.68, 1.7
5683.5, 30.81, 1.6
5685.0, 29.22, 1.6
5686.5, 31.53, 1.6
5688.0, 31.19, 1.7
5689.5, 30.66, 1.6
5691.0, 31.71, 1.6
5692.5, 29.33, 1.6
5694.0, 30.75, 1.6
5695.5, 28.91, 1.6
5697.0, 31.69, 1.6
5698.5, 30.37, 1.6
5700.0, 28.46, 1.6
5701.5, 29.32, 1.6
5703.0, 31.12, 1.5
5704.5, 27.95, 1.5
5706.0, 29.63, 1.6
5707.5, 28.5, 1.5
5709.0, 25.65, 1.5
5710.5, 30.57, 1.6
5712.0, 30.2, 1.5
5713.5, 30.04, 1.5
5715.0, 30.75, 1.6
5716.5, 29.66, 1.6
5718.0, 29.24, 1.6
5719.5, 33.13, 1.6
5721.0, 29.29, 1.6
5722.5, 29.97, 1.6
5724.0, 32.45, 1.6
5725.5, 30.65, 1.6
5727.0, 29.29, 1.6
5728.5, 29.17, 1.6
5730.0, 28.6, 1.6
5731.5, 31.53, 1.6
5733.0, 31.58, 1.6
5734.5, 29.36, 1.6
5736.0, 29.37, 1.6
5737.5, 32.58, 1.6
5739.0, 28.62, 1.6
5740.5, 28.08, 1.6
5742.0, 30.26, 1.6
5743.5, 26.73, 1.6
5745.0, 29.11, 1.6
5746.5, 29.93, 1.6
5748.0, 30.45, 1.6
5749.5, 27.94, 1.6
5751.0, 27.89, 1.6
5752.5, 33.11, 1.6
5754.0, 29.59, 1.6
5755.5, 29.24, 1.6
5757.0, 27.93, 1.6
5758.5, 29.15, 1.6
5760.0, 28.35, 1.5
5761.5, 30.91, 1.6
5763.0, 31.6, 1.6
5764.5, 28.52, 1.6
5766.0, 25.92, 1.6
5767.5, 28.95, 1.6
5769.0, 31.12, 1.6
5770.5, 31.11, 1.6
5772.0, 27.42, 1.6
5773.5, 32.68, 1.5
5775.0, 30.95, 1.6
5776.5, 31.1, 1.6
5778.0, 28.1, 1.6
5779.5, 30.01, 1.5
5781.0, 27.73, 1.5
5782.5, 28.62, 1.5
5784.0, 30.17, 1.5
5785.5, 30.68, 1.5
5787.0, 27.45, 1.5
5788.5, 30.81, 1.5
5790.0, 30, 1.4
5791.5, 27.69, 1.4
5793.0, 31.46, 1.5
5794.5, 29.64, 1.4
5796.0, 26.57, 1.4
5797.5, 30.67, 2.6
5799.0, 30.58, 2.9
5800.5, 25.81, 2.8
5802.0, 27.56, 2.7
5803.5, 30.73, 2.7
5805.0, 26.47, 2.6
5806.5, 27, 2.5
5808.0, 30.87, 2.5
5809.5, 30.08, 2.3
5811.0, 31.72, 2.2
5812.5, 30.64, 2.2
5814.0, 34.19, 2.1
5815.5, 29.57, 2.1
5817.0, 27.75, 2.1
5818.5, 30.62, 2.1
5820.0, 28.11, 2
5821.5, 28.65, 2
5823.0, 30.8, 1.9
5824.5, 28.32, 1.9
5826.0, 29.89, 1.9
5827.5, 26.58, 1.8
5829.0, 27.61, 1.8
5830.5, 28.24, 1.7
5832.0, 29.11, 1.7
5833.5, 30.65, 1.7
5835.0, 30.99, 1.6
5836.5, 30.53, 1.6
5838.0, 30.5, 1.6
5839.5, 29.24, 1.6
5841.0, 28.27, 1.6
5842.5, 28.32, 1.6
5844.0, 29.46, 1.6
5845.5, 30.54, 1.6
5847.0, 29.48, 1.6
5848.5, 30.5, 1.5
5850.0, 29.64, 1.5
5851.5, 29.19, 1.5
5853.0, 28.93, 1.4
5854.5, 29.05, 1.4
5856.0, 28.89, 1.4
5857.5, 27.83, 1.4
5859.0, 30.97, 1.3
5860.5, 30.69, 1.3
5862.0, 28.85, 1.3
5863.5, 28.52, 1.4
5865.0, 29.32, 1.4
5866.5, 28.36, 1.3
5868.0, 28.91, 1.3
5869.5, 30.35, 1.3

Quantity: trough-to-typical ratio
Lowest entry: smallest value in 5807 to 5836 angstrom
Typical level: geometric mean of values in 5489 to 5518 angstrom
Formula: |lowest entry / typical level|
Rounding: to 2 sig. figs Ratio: 0.86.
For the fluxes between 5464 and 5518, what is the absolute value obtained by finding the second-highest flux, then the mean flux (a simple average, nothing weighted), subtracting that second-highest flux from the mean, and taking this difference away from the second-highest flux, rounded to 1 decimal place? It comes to 35.4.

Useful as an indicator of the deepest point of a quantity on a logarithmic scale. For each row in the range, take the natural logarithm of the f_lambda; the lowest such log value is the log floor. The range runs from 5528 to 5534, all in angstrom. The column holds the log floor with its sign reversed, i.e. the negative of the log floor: -3.43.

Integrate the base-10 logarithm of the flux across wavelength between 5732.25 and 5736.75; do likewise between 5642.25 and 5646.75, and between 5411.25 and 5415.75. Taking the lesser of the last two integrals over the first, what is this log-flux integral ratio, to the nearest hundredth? 1.00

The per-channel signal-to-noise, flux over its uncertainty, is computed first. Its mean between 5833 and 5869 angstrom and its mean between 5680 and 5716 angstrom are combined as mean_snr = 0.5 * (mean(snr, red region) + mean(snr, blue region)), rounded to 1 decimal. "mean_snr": 19.5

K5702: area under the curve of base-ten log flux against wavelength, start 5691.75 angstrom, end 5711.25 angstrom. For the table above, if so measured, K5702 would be 29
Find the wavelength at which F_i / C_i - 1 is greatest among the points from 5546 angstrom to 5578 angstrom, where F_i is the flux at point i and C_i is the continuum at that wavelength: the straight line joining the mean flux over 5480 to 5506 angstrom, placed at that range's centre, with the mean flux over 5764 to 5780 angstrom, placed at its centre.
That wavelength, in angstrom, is 5566.5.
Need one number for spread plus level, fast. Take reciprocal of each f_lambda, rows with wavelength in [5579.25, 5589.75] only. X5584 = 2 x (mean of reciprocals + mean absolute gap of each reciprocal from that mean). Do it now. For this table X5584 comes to 0.067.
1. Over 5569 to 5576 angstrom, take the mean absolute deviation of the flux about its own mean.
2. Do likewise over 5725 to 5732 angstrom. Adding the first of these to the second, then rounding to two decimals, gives 2.30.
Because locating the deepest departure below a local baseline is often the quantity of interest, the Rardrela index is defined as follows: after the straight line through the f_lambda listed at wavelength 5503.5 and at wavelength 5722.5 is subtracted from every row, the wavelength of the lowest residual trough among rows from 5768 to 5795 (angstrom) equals 5772.0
